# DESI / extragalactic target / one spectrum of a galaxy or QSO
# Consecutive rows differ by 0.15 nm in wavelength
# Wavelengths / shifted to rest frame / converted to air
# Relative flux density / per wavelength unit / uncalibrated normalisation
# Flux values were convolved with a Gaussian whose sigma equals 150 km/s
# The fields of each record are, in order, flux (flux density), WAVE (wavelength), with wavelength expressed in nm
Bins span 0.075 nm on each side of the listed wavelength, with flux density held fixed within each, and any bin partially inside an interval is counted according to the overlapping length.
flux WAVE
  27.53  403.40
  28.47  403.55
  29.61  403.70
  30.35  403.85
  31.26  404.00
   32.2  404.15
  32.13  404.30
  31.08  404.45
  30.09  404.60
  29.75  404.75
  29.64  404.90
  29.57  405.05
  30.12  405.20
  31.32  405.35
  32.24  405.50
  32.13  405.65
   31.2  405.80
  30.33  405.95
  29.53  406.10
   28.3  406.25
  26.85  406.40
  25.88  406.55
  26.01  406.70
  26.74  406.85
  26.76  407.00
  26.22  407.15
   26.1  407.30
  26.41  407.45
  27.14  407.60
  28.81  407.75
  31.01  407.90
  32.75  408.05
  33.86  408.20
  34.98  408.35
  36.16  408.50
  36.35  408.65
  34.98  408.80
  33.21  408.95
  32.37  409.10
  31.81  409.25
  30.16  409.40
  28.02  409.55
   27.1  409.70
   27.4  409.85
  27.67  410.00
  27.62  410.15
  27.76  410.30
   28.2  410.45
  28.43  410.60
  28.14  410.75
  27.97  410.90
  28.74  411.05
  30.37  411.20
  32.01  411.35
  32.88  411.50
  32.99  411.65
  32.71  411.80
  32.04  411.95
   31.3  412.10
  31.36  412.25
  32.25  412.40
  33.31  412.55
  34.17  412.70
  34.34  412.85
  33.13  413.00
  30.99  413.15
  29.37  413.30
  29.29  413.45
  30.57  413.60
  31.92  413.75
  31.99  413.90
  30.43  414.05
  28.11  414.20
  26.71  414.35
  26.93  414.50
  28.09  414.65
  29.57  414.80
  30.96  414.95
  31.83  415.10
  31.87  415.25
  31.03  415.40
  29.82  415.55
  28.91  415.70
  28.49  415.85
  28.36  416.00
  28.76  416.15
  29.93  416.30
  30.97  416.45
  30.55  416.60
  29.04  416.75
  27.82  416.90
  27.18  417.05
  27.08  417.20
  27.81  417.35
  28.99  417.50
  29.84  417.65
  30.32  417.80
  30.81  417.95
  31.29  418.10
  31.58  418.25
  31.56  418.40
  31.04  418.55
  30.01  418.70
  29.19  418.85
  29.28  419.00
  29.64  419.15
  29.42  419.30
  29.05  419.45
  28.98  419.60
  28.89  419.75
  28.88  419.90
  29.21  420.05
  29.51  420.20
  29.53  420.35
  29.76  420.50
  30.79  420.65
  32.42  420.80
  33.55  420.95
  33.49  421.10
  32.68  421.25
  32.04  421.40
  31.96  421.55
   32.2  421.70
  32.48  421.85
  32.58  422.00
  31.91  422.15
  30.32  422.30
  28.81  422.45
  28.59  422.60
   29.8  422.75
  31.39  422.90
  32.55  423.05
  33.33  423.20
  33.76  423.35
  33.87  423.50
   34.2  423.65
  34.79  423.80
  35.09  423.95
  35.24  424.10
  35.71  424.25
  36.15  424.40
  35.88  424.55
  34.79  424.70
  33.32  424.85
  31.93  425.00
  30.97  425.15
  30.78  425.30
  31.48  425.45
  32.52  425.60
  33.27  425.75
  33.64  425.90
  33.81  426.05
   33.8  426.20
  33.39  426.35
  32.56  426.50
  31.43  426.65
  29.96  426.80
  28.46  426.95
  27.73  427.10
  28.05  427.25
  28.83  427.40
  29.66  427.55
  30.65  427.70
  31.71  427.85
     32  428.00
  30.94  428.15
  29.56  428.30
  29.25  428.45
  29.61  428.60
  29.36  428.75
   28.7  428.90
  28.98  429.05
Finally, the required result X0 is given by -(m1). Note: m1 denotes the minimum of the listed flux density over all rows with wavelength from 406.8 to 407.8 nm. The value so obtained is -26.1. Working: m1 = 26.1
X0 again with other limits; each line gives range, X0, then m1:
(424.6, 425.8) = -30.8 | 30.78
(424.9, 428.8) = -27.7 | 27.73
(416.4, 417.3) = -27.1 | 27.08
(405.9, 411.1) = -25.9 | 25.88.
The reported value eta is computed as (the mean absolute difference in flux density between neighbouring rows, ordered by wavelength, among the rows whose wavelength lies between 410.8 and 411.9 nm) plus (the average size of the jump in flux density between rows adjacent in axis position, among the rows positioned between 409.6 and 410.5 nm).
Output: 1.12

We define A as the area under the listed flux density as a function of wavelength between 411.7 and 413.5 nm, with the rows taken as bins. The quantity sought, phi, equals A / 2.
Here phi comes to 28.9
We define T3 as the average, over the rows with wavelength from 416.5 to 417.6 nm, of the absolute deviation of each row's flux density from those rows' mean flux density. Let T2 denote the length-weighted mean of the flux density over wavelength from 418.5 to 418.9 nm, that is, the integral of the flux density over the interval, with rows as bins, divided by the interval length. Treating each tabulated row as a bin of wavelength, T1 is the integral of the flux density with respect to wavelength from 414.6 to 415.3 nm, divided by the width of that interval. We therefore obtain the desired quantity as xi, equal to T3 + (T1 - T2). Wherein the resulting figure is 1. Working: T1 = 30.5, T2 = 30.1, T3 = 1.01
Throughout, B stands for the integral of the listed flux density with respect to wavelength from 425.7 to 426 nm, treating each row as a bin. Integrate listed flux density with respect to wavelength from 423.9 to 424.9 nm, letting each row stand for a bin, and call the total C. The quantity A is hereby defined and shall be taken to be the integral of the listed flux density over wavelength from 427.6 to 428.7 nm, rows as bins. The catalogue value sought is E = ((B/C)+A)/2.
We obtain 16.9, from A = 34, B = 10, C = 35.2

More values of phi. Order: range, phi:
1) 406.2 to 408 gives 24.5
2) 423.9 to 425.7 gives 30.3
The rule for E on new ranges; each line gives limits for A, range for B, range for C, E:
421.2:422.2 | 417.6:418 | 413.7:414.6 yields 16.4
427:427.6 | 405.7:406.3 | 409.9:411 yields 8.8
